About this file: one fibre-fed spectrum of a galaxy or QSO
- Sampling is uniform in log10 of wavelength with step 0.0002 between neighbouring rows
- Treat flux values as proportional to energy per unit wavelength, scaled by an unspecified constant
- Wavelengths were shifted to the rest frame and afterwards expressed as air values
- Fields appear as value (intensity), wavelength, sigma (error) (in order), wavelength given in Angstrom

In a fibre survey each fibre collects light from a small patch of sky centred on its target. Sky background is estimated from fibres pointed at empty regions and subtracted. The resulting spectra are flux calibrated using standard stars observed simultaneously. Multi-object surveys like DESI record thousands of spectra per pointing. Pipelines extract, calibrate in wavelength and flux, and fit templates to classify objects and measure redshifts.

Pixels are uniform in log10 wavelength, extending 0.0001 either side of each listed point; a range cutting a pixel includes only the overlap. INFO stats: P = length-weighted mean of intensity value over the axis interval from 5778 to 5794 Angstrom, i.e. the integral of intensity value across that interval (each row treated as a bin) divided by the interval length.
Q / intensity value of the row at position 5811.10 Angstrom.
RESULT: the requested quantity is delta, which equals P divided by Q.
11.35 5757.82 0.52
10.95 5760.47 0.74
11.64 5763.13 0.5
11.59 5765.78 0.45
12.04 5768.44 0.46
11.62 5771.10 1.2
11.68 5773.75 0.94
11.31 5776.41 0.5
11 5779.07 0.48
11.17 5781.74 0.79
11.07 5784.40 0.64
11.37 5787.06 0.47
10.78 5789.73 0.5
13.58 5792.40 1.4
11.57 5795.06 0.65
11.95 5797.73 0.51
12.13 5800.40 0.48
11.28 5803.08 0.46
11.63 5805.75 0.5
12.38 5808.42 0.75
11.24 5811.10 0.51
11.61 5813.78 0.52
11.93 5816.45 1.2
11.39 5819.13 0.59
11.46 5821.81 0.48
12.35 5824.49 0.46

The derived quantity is 1.02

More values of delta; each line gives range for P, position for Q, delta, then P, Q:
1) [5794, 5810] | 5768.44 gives 0.98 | 11.82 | 12.04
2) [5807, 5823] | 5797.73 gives 0.98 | 11.67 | 11.95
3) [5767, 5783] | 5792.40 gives 0.84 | 11.47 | 13.58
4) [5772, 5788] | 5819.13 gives 0.99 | 11.28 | 11.39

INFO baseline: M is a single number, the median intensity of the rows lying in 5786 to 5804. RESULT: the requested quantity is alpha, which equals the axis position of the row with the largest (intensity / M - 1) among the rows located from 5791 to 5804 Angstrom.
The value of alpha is 5792.40 Angstrom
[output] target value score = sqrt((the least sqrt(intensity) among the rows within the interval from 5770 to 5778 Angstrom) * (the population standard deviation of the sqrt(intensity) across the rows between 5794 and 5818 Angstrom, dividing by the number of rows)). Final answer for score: 0.420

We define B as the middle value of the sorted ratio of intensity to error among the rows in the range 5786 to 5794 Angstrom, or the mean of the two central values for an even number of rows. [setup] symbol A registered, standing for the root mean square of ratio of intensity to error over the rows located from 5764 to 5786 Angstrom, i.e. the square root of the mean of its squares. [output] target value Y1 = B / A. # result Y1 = 1.09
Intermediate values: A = 19.8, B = 21.6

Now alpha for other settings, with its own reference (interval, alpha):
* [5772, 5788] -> 5773.75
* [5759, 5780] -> 5768.44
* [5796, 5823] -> 5808.42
